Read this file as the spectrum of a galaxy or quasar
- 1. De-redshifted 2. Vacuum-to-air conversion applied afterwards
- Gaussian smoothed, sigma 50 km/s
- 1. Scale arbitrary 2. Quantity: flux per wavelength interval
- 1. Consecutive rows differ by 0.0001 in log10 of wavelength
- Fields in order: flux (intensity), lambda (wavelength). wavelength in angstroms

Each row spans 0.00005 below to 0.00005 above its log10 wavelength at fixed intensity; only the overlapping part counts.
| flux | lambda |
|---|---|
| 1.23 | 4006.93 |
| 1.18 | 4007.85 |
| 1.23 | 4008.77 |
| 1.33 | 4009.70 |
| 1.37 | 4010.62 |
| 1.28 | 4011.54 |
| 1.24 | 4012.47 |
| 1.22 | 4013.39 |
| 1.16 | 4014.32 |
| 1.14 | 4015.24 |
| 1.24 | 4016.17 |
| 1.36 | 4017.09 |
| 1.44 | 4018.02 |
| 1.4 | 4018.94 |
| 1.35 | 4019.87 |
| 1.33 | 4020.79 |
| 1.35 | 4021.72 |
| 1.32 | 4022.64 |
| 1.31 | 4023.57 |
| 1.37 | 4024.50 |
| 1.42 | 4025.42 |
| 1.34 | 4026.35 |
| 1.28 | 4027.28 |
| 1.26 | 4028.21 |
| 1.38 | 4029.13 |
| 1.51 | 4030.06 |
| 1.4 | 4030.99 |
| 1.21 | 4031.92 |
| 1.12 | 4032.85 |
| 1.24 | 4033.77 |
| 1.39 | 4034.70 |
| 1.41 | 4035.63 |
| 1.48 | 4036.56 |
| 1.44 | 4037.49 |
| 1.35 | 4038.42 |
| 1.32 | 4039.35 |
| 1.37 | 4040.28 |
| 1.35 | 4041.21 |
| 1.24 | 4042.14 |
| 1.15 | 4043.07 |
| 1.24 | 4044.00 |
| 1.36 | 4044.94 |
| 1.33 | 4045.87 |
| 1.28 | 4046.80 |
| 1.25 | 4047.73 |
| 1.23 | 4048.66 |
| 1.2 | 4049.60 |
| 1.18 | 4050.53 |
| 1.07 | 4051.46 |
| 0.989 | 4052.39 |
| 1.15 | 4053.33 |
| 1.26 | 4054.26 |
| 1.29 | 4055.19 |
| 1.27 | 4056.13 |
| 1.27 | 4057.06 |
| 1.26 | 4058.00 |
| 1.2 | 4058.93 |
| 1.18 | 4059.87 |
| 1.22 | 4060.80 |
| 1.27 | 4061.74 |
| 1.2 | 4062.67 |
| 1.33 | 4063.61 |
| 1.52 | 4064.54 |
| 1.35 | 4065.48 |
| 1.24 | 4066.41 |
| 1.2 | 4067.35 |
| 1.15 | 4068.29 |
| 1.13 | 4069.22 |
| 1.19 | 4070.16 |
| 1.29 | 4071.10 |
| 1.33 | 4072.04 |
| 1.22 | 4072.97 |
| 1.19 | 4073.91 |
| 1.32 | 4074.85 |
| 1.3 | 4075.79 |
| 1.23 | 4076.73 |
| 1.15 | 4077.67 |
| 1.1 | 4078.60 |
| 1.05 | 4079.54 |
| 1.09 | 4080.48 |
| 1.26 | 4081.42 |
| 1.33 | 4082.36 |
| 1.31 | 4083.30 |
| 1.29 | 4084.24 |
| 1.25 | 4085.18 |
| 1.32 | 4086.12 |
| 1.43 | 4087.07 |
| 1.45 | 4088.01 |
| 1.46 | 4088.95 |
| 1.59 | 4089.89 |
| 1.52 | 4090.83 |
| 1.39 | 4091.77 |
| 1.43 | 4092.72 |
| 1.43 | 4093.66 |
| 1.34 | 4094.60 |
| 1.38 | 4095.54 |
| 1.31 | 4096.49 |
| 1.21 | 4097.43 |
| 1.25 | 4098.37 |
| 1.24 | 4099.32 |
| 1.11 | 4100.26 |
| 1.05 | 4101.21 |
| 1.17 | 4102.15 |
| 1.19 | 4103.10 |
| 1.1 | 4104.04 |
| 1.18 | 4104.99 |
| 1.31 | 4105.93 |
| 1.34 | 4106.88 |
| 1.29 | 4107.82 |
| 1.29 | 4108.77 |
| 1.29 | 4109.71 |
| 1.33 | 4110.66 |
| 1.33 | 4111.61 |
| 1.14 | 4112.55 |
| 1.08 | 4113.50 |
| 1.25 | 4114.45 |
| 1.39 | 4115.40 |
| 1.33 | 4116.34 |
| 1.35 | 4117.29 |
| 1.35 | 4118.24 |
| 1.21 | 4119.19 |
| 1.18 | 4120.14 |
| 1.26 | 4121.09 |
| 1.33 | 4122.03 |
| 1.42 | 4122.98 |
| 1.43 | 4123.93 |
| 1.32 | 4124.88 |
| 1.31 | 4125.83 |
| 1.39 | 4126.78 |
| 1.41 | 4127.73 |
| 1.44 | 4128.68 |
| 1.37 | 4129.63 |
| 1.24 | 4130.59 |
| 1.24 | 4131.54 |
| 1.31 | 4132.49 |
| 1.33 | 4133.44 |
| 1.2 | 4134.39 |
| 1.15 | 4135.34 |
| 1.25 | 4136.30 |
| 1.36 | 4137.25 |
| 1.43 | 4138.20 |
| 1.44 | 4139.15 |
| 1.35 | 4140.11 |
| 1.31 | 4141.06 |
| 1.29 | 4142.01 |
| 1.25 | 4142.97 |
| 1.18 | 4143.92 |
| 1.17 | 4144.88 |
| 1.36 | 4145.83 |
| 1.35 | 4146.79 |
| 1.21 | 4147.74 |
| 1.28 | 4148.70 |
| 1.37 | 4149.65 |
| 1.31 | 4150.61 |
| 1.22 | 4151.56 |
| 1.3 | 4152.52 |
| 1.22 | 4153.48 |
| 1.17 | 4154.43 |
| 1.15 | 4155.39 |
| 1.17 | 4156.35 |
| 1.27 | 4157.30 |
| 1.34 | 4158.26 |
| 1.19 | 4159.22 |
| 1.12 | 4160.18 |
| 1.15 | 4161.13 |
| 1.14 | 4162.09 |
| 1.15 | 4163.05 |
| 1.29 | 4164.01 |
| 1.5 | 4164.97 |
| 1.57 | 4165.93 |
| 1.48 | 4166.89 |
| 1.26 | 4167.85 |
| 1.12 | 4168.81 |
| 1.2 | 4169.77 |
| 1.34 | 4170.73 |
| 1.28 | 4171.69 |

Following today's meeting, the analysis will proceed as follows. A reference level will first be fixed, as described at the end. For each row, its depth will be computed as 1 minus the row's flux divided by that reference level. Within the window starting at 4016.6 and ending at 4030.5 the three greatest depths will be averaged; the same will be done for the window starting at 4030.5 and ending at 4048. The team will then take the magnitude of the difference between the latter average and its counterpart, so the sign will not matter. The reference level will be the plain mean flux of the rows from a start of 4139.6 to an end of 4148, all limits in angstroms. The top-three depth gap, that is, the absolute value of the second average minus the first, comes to 0.10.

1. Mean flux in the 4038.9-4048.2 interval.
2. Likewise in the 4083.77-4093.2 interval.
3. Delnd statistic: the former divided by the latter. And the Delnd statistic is 0.91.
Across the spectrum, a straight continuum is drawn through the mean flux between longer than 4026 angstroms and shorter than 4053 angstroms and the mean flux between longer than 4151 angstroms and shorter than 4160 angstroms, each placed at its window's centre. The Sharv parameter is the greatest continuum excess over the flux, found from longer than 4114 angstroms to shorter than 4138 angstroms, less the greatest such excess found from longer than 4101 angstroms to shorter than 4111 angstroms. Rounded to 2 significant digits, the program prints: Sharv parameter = -0.12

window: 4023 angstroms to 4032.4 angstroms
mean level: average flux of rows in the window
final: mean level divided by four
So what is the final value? 0.337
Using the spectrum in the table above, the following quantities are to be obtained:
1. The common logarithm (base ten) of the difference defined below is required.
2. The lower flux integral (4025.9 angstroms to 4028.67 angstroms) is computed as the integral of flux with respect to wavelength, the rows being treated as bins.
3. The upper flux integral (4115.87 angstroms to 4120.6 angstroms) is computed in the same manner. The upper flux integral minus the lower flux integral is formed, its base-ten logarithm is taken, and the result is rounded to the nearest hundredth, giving 0.40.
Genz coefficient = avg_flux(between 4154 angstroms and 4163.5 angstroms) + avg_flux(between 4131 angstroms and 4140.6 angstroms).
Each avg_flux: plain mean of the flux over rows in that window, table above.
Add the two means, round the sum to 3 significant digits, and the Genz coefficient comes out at 2.49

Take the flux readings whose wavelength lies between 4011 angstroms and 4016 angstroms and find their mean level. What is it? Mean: 1.21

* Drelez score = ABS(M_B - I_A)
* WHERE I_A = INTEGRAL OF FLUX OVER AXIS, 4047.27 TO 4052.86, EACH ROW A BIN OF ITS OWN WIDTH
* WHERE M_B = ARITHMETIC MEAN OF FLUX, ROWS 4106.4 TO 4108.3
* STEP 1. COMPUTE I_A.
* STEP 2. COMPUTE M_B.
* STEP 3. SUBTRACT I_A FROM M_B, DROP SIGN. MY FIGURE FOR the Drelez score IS 5.1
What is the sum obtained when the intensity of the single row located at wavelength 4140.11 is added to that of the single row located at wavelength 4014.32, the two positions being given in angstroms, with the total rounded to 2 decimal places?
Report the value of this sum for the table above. 2.51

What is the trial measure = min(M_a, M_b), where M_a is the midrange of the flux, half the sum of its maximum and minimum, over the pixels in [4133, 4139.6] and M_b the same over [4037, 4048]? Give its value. 1.295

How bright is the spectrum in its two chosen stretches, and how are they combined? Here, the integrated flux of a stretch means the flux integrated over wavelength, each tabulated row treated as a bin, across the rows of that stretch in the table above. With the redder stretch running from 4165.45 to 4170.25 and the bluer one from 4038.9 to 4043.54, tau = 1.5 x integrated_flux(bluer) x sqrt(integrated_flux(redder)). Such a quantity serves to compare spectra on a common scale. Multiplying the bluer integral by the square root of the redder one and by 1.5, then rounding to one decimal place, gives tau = 22.6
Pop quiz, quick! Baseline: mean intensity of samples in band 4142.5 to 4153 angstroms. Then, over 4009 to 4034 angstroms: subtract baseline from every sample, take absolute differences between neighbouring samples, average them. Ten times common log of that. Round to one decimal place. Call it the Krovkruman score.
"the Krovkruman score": -11.7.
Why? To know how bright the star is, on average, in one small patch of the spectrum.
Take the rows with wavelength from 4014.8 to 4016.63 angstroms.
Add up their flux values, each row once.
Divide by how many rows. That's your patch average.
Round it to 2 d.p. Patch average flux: 1.19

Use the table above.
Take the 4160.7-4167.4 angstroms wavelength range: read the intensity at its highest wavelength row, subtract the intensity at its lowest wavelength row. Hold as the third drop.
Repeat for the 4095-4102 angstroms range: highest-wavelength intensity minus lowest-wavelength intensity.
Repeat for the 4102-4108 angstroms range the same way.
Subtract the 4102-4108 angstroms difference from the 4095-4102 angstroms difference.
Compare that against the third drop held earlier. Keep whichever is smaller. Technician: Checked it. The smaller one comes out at -0.45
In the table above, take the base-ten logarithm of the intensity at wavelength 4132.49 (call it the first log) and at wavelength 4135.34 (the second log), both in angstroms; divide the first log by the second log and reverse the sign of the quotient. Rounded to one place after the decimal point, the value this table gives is -1.9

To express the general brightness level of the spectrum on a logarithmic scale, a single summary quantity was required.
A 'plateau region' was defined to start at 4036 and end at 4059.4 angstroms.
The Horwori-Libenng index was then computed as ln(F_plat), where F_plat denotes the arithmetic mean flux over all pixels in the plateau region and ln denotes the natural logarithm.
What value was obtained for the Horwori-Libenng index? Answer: 0.232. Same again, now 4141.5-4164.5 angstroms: 0.211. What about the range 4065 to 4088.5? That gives 0.221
